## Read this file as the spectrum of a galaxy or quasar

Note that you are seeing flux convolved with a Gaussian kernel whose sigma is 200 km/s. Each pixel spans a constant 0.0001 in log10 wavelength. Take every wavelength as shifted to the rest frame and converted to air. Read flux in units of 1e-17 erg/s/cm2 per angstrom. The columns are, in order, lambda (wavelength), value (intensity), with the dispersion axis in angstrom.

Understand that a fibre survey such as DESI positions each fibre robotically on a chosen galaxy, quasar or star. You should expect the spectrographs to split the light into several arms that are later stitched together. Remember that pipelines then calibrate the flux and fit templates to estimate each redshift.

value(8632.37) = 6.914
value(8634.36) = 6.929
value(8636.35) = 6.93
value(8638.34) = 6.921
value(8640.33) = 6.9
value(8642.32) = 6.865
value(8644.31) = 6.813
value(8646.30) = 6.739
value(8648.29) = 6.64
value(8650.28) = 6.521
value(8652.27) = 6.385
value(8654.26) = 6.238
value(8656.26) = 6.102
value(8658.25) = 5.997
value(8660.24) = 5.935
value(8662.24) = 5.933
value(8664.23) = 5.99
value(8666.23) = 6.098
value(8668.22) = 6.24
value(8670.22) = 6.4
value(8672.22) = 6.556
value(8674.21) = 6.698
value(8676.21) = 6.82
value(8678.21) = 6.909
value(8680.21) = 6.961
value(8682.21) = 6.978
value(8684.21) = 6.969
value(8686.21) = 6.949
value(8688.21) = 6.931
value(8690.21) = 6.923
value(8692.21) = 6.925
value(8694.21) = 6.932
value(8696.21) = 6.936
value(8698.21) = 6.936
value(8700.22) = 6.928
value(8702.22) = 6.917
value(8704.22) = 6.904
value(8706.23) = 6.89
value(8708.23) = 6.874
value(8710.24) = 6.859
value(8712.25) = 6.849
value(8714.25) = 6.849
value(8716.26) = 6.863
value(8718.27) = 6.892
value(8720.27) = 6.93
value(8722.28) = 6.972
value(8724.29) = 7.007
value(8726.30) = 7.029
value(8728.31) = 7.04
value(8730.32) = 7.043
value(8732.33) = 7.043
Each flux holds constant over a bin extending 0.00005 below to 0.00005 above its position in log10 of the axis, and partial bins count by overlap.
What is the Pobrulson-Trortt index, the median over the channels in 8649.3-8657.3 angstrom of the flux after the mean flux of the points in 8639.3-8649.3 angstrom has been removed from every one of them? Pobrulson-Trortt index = -0.48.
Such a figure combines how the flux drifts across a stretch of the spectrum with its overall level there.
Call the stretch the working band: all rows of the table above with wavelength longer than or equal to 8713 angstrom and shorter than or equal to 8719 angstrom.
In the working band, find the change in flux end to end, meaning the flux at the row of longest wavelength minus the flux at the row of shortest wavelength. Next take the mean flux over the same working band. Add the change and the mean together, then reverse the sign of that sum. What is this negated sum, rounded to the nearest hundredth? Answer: -6.91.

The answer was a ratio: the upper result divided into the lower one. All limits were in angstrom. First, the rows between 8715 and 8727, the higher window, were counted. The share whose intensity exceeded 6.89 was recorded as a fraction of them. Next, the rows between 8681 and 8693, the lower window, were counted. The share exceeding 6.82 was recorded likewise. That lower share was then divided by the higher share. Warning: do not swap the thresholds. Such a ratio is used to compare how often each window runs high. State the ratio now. 1.2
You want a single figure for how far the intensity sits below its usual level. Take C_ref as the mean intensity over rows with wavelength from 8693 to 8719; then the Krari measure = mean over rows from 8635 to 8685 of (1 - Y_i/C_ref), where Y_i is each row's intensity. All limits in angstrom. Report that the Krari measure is 0.051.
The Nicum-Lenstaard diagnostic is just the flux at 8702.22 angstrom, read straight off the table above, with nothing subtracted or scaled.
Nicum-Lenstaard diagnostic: 6.917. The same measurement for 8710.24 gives 6.859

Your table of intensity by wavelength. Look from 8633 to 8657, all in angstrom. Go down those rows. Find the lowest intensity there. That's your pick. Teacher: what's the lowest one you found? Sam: 6.102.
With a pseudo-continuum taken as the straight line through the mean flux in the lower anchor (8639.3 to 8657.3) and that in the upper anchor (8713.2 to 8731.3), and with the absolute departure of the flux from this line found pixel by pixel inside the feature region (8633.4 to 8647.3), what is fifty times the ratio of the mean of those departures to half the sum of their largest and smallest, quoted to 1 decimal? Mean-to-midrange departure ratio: 56.2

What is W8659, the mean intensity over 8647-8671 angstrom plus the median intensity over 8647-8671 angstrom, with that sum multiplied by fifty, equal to 619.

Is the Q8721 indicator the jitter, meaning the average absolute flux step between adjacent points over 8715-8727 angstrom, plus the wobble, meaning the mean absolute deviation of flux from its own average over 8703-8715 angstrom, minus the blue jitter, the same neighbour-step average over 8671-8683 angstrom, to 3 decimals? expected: -0.033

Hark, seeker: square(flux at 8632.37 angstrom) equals 47.80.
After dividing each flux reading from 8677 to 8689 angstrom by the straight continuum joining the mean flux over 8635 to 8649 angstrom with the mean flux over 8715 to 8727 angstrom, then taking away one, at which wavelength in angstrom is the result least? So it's 8678.21 angstrom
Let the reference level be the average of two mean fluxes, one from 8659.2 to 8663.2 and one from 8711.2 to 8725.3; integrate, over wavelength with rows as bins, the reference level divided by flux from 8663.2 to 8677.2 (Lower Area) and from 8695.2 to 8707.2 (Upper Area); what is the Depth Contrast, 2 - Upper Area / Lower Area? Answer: 1.21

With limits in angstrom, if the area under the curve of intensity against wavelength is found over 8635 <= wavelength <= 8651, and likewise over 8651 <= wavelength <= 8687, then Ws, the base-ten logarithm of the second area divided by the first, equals 0.33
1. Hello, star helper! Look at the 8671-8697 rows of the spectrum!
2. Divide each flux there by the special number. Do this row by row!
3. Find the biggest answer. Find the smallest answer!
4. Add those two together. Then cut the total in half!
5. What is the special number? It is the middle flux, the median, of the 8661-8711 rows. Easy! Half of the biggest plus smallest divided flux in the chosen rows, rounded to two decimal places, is 0.98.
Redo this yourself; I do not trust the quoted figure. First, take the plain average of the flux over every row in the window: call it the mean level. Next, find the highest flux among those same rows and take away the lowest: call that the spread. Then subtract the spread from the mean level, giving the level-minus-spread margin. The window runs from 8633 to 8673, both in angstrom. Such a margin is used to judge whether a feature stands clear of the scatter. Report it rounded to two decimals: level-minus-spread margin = 5.46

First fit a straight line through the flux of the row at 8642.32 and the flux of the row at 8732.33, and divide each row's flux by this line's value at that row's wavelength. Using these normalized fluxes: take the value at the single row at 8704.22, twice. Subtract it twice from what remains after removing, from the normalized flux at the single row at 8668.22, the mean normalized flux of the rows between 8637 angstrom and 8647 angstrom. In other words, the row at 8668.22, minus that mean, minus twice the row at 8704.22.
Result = -2.07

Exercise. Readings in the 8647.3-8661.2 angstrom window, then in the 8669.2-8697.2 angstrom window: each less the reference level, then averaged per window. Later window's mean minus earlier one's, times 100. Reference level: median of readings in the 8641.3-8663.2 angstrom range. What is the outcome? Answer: 59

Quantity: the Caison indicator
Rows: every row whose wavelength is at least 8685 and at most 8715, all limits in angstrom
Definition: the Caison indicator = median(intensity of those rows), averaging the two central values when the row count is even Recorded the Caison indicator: 6.92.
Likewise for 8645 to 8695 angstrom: 6.64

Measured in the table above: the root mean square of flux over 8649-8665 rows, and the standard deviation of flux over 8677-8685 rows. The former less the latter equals 6.11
